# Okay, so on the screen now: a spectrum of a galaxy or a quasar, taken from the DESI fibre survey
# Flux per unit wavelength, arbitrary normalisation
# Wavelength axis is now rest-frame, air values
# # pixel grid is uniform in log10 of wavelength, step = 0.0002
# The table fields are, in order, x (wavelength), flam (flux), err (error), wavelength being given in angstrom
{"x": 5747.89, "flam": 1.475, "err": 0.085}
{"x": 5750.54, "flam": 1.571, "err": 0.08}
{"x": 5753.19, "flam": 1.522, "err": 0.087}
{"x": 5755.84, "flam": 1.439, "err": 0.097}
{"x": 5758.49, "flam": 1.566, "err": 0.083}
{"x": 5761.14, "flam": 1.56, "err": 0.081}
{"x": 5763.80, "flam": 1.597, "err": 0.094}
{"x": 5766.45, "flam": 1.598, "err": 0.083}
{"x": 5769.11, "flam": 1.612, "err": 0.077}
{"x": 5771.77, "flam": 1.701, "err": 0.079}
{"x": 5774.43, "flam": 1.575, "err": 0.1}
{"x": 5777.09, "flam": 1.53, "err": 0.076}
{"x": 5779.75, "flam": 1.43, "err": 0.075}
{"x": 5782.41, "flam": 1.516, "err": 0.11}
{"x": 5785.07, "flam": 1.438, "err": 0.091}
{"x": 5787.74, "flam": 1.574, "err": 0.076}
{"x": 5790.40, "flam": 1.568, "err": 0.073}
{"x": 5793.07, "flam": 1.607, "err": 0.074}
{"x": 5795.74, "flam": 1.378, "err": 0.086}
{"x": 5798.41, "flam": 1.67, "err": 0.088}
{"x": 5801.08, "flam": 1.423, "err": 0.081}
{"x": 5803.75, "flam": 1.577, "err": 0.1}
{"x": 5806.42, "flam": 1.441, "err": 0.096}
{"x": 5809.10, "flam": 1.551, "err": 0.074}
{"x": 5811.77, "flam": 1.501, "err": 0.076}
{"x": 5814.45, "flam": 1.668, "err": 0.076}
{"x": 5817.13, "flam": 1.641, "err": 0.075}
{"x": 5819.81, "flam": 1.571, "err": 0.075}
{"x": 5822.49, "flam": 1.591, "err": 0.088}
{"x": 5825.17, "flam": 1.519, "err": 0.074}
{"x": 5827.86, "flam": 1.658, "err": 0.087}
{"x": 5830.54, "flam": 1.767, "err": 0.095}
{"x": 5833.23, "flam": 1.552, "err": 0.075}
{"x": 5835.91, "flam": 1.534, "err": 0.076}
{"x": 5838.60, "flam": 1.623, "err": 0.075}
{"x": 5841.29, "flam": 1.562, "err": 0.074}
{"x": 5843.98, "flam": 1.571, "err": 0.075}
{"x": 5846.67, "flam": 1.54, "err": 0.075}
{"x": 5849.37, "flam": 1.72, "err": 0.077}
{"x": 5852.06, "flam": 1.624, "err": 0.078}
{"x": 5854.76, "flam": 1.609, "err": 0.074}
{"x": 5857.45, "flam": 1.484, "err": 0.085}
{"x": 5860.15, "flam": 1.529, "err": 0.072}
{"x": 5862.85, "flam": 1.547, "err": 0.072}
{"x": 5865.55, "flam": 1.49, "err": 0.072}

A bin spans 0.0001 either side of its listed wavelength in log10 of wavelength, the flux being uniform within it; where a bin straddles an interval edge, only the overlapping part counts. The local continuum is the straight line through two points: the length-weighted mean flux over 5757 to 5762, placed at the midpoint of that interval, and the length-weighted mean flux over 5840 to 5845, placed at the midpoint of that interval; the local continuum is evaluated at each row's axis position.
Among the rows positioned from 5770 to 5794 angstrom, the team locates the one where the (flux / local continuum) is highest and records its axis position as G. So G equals 5771.77 angstrom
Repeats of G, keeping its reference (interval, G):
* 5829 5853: 5830.54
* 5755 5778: 5771.77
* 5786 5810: 5798.41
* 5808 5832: 5830.54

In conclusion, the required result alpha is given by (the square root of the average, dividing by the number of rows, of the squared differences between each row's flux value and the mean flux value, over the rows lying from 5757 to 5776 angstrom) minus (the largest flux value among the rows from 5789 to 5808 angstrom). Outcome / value -1.626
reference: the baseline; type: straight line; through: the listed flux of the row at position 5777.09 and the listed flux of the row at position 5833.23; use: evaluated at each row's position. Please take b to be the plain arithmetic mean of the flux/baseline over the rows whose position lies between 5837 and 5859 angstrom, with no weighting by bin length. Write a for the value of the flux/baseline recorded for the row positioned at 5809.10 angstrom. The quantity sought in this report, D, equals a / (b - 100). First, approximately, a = 1.01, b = 1.02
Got -0.0102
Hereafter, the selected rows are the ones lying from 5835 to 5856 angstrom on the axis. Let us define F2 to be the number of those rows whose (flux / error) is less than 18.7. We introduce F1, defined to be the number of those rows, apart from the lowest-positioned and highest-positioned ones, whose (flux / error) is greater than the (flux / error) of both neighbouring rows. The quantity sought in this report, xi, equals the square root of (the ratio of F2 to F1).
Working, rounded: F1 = 2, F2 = 0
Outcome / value 0.00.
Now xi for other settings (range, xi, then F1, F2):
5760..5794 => 1.41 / 2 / 4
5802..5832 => 1.15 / 3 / 4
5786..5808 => 1.41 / 2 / 4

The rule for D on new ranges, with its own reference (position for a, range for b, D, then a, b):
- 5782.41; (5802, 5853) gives -0.0100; 0.99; 1.03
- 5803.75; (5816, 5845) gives -0.0103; 1.02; 1.03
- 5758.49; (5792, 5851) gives -0.0104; 1.03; 1.02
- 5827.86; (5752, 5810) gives -0.0108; 1.07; 1.01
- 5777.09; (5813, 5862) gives -0.0101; 1.00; 1.03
